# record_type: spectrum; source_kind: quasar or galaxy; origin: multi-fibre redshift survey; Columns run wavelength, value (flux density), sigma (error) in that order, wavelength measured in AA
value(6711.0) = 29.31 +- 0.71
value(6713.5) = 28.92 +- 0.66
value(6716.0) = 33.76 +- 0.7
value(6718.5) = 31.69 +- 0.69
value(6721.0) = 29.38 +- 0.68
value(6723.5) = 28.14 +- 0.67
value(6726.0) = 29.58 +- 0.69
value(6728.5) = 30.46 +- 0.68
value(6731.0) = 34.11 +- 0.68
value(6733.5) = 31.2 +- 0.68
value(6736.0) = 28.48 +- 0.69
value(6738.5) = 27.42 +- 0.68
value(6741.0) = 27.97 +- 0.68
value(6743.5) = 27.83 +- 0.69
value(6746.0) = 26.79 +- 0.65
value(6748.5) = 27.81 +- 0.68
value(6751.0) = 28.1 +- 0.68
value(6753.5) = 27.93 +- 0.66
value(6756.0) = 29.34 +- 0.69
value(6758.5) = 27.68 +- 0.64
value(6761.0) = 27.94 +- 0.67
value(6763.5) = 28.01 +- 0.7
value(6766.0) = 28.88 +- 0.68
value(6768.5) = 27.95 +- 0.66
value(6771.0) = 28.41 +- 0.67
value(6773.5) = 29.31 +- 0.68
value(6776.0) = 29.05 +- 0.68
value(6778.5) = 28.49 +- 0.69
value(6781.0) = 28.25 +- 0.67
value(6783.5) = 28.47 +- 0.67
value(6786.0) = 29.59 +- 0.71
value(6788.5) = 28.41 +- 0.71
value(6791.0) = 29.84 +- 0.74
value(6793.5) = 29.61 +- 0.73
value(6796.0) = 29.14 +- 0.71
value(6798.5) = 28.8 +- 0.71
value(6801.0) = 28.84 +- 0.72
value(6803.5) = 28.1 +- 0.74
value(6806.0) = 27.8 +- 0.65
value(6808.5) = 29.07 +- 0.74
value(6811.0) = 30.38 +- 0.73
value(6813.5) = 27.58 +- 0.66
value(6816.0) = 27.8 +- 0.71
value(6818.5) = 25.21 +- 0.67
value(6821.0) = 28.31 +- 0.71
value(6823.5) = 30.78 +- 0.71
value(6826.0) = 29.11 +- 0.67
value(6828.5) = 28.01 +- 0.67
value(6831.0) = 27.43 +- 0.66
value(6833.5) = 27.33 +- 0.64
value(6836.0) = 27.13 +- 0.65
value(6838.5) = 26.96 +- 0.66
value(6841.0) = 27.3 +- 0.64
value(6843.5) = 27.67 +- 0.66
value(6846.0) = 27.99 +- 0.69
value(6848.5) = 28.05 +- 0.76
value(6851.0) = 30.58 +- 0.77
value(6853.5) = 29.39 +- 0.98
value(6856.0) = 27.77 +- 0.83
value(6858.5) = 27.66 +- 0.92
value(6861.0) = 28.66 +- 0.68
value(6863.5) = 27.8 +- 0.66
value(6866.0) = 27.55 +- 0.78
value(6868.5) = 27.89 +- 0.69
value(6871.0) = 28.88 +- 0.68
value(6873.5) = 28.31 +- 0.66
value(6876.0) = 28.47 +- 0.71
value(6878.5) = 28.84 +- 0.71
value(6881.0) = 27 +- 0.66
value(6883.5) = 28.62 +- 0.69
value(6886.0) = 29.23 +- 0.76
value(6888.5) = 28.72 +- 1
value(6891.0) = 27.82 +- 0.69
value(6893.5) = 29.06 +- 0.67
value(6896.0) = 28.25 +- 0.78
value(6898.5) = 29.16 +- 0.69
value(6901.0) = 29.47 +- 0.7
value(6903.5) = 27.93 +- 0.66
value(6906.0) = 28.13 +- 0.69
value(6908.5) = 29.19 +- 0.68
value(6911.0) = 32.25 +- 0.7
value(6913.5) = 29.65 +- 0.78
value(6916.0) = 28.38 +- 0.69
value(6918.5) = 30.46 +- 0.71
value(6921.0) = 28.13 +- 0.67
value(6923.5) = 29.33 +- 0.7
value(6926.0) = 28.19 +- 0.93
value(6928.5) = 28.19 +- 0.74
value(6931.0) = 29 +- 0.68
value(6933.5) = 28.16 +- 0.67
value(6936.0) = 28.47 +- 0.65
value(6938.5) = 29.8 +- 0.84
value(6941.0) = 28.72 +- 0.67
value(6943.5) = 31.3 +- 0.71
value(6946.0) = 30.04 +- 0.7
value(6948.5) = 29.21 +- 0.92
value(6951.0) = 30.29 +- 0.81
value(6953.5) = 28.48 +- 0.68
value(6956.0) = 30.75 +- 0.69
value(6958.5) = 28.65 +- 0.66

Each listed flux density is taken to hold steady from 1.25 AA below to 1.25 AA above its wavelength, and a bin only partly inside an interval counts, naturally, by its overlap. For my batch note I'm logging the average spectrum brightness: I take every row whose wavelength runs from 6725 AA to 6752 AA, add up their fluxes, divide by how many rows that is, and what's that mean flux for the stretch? 29.07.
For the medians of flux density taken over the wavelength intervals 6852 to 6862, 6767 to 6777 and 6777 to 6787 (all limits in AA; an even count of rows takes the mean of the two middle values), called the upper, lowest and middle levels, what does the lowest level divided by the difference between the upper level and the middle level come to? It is -108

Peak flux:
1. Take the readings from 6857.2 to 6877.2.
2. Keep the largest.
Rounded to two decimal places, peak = 28.88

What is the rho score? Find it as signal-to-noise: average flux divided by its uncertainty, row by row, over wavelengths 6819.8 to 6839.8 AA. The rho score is 41.9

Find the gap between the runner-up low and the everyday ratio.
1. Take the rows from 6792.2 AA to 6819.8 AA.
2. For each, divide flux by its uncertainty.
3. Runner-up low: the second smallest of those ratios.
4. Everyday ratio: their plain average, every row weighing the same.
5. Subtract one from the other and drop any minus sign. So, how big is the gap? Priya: 2.2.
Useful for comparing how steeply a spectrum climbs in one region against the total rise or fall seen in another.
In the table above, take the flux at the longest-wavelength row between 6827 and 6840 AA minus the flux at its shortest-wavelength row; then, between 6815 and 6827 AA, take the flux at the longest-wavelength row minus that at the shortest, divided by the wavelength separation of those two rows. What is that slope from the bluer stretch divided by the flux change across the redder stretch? -0.125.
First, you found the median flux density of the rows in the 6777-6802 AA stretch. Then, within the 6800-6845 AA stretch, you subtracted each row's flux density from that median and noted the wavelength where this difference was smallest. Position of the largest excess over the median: 6823.5 AA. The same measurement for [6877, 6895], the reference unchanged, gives 6886.0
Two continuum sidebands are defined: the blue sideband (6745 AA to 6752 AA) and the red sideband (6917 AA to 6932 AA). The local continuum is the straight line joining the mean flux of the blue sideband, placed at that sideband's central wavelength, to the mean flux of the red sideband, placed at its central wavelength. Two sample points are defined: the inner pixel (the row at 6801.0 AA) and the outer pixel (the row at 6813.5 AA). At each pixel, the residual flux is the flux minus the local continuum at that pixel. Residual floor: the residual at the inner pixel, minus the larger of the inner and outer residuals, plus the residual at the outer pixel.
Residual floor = -0.5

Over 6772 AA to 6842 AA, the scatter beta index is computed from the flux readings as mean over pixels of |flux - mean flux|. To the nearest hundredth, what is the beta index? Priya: 0.89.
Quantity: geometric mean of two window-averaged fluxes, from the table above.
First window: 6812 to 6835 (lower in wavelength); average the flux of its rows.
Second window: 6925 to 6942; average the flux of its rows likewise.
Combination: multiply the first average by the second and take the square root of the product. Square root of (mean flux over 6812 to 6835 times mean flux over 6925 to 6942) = 28.3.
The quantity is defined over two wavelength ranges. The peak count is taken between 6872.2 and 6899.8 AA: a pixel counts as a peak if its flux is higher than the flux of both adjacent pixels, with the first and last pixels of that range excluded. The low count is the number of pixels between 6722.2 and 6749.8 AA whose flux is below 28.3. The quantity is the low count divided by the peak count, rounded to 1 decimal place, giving 2.0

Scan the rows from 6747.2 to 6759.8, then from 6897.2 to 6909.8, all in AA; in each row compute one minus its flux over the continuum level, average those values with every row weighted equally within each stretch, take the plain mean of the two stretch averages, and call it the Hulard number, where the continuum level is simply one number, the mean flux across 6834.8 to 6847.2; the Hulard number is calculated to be -0.039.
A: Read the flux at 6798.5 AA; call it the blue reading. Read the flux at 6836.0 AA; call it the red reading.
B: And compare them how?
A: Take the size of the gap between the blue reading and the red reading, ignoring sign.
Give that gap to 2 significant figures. 1.7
